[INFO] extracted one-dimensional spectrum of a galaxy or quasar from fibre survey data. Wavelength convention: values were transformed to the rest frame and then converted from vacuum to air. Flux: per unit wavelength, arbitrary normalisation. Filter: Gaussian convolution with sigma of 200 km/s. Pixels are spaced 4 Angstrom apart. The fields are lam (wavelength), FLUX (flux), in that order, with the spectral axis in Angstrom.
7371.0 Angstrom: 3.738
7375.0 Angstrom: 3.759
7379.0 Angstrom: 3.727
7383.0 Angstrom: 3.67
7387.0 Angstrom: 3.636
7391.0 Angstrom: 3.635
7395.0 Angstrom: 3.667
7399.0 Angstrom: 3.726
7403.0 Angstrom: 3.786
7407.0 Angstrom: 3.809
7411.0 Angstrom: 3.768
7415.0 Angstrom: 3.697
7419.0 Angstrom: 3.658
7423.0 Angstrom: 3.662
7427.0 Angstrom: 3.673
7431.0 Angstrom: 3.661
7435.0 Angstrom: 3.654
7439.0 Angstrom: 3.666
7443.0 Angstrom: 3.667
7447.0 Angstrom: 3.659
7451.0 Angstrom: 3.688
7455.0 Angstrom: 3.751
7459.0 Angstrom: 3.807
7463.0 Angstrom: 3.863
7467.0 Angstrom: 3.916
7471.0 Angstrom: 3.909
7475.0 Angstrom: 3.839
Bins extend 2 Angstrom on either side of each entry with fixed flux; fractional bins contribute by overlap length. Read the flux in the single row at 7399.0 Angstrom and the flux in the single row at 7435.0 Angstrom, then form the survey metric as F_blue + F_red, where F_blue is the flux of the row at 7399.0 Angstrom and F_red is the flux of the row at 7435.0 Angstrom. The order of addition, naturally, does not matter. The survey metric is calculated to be 7.38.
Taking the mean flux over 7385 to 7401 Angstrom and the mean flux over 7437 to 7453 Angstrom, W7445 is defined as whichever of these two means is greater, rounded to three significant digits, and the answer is 3.67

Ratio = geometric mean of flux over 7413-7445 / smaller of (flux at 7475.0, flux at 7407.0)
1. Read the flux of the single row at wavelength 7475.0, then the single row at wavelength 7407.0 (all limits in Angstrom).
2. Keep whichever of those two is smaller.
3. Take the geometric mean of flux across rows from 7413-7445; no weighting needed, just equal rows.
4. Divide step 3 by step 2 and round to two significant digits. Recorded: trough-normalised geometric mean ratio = 0.96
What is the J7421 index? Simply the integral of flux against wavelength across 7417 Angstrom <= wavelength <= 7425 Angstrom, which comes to 29.3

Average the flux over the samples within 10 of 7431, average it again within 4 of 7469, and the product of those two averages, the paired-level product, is 14.3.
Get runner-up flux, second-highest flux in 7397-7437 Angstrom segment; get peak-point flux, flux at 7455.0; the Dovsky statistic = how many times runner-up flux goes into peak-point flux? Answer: 0.99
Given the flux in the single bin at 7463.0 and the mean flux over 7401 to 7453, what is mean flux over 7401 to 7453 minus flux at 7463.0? -0.17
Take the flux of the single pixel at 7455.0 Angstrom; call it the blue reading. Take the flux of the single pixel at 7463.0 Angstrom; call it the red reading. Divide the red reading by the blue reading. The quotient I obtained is 1.03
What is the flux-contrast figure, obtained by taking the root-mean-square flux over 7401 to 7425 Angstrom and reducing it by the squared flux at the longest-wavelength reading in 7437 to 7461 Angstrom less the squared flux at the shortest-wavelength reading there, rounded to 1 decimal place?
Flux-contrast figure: 2.7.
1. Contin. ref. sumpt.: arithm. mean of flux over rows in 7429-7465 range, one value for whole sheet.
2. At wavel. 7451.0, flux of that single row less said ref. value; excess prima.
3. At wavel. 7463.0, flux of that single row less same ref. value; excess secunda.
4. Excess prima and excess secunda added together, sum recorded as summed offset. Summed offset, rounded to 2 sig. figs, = 0.13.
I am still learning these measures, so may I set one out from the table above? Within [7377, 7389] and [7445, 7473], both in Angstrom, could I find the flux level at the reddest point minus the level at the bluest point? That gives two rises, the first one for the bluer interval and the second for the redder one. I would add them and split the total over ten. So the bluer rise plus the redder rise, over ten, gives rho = 0.016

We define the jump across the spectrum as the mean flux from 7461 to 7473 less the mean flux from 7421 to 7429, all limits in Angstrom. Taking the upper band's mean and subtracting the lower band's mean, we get 0.23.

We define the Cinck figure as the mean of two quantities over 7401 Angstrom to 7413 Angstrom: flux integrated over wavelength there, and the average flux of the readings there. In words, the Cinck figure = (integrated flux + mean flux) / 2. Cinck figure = 24.6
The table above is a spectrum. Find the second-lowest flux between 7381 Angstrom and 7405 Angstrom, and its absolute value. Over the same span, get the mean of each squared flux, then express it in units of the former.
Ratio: 3.74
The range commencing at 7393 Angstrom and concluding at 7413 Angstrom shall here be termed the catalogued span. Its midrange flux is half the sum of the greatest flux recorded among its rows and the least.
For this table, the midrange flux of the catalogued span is 3.74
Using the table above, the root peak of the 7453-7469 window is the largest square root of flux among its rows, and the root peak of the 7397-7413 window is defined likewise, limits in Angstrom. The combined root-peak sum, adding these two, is 3.93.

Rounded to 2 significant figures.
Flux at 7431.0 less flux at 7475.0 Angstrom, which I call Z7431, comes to -0.18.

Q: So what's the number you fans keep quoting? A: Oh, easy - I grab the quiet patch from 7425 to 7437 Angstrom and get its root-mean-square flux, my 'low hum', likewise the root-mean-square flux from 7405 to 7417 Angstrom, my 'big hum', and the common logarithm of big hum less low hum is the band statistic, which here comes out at -1.02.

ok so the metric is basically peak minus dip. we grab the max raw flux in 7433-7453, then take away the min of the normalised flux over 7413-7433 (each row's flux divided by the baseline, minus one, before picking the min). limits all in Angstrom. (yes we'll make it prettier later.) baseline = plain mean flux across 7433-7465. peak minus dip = 3.70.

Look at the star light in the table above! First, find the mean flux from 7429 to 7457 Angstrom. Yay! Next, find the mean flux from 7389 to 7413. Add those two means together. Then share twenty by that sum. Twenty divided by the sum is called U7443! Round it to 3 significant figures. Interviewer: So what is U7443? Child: 2.70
